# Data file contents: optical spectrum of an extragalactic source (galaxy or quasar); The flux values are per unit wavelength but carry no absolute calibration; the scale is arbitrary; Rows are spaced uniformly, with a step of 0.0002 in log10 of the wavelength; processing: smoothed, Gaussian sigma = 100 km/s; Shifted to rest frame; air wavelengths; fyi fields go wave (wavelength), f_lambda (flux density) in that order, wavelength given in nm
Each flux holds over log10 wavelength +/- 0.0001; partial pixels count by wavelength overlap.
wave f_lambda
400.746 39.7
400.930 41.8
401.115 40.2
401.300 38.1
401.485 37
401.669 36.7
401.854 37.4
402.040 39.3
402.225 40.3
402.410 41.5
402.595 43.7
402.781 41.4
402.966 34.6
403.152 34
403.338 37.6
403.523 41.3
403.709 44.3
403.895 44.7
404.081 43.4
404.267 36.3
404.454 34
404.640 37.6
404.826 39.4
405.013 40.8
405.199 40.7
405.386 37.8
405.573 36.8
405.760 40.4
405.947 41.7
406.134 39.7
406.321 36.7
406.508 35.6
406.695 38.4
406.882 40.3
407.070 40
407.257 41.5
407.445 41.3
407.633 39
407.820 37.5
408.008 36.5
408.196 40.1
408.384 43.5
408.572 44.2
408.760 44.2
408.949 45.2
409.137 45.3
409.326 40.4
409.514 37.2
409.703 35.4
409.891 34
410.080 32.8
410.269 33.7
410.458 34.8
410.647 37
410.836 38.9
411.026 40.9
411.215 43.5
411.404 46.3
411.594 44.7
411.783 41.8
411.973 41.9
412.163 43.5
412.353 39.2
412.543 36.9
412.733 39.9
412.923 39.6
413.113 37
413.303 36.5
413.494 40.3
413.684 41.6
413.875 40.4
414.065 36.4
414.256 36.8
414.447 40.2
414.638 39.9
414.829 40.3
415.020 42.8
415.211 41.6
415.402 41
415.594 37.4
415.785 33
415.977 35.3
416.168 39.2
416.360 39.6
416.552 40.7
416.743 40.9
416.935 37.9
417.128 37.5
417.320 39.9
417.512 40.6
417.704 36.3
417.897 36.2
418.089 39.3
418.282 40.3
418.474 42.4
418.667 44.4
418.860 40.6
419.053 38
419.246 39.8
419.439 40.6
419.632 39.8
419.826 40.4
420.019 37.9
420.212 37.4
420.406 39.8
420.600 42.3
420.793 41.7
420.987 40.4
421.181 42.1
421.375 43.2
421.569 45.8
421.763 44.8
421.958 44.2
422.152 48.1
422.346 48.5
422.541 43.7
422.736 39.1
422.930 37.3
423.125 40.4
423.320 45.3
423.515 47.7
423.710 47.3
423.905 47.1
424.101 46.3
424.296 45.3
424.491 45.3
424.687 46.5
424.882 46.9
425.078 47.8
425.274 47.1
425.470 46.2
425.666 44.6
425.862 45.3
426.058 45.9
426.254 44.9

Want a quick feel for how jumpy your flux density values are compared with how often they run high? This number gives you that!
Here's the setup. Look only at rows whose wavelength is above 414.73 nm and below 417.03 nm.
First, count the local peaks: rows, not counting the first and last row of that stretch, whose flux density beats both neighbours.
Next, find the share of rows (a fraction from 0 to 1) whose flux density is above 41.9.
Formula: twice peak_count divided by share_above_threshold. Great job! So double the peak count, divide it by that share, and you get 48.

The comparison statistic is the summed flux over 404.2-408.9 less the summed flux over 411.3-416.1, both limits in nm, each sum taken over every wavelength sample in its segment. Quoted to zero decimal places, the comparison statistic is -10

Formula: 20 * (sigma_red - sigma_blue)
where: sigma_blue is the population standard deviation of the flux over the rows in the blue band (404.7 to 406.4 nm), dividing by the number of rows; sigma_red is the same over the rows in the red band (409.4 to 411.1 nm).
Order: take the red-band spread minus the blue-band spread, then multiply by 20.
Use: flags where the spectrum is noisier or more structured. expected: 16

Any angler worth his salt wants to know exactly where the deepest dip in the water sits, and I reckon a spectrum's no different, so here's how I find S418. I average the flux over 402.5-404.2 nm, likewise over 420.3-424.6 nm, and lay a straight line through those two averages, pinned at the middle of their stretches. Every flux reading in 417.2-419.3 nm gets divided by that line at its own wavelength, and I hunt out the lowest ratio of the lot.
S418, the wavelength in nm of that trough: 417.897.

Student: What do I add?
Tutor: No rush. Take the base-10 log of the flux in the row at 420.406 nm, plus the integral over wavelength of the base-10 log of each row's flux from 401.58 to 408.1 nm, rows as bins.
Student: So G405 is 12.0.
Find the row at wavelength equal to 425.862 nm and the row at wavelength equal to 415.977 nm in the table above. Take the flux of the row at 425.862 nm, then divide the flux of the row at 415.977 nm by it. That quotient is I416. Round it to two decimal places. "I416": 0.78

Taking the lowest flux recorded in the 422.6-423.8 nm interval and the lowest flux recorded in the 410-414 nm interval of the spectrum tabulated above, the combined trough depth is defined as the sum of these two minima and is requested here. 70.1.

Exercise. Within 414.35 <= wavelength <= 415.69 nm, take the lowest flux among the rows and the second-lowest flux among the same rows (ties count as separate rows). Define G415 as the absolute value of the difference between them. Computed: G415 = 2.5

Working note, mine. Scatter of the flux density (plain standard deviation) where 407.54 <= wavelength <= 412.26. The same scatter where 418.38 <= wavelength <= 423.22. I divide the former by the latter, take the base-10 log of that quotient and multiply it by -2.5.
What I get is -0.3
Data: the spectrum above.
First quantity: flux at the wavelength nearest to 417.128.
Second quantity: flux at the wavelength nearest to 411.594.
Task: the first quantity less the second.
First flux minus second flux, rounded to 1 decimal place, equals -7.2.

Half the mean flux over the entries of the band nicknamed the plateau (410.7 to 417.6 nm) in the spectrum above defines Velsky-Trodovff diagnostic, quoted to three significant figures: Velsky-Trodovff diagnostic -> 19.9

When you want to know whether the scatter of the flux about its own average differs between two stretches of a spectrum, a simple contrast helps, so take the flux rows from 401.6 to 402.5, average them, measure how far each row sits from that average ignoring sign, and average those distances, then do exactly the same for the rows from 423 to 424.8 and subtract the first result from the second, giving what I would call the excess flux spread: -0.16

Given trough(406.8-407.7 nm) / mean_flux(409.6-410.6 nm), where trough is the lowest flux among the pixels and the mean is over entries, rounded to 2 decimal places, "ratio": 1.14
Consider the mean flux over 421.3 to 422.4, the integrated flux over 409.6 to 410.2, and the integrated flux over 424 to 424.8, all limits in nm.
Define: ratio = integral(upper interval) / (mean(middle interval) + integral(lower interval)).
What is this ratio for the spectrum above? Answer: 0.55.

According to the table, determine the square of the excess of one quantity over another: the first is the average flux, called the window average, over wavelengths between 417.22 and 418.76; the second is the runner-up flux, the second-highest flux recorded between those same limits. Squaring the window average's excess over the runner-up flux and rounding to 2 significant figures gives 6.1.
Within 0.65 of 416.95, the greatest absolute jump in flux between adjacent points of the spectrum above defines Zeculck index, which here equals 3.0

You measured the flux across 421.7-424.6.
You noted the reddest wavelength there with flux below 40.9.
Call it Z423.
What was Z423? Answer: 423.125 nm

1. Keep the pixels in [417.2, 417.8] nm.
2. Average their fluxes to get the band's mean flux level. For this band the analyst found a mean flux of 38.9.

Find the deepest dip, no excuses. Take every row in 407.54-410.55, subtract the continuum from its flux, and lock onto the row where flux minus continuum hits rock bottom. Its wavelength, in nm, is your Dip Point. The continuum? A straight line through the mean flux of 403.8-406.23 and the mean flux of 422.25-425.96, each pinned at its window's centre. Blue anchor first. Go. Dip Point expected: 410.080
